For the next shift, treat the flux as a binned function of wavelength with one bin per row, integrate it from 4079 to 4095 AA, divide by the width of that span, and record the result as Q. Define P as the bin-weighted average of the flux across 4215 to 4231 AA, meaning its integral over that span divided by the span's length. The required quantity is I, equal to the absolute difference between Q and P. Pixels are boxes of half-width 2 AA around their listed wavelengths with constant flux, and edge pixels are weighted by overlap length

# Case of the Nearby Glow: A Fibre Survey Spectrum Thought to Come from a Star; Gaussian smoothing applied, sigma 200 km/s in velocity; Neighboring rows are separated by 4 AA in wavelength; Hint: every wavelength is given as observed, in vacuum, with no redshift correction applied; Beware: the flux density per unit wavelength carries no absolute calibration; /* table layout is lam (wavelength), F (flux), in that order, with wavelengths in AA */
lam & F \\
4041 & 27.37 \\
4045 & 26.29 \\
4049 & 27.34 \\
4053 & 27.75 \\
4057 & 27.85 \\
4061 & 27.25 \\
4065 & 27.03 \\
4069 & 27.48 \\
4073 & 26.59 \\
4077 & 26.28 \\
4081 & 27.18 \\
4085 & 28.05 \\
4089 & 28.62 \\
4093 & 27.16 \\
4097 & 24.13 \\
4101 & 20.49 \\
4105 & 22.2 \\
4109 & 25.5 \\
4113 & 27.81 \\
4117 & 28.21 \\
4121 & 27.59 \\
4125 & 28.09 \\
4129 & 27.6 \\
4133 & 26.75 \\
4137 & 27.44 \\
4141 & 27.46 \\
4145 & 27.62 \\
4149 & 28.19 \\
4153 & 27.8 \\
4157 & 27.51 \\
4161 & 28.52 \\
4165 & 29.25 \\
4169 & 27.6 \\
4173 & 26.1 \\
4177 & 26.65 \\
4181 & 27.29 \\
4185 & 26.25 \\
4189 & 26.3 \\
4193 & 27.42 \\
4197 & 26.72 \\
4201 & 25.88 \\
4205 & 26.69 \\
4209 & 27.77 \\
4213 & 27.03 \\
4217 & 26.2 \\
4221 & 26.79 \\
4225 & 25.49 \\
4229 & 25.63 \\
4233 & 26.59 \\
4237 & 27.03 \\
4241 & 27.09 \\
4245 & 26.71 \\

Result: 1.7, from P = 26.0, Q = 27.8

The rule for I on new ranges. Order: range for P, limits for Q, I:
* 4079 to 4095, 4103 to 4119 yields 1.8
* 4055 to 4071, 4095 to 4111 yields 4.3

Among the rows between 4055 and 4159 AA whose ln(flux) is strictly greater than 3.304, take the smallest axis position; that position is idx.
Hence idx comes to 4057 AA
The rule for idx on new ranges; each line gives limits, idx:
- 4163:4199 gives 4165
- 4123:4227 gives 4125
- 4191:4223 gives 4193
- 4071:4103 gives 4085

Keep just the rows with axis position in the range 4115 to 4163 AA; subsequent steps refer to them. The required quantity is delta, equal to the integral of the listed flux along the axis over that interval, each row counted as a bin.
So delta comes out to 1331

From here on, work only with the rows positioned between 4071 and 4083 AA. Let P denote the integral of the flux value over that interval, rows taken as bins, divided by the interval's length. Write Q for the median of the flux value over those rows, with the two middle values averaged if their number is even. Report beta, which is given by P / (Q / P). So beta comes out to 26.8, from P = 26.7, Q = 26.6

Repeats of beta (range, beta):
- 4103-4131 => 25.9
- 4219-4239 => 26.0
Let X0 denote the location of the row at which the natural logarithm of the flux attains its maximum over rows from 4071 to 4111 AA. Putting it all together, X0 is 4089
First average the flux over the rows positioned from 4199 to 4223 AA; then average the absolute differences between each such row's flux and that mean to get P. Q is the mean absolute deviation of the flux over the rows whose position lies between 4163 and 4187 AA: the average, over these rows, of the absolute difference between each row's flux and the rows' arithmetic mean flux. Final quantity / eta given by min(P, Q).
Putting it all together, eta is 0.47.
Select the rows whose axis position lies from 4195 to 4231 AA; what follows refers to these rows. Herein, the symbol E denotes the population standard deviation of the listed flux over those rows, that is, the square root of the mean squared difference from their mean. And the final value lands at 0.69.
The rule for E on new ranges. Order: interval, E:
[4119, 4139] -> 0.43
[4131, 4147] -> 0.33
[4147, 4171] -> 0.60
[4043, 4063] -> 0.55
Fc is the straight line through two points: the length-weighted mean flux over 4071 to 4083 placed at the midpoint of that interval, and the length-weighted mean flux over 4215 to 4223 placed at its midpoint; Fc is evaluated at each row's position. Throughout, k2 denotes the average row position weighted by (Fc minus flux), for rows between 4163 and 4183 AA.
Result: 4168.3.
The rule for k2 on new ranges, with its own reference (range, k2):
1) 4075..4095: 4088.3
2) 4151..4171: 4161.7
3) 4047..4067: 4055.8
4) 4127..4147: 4137.8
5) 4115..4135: 4122.8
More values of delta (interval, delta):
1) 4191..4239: 1277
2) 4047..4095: 1314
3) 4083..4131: 1262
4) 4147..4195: 1316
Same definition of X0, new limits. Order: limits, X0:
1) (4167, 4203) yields 4169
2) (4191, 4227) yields 4209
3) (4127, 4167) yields 4165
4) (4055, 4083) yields 4057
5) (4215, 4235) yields 4221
